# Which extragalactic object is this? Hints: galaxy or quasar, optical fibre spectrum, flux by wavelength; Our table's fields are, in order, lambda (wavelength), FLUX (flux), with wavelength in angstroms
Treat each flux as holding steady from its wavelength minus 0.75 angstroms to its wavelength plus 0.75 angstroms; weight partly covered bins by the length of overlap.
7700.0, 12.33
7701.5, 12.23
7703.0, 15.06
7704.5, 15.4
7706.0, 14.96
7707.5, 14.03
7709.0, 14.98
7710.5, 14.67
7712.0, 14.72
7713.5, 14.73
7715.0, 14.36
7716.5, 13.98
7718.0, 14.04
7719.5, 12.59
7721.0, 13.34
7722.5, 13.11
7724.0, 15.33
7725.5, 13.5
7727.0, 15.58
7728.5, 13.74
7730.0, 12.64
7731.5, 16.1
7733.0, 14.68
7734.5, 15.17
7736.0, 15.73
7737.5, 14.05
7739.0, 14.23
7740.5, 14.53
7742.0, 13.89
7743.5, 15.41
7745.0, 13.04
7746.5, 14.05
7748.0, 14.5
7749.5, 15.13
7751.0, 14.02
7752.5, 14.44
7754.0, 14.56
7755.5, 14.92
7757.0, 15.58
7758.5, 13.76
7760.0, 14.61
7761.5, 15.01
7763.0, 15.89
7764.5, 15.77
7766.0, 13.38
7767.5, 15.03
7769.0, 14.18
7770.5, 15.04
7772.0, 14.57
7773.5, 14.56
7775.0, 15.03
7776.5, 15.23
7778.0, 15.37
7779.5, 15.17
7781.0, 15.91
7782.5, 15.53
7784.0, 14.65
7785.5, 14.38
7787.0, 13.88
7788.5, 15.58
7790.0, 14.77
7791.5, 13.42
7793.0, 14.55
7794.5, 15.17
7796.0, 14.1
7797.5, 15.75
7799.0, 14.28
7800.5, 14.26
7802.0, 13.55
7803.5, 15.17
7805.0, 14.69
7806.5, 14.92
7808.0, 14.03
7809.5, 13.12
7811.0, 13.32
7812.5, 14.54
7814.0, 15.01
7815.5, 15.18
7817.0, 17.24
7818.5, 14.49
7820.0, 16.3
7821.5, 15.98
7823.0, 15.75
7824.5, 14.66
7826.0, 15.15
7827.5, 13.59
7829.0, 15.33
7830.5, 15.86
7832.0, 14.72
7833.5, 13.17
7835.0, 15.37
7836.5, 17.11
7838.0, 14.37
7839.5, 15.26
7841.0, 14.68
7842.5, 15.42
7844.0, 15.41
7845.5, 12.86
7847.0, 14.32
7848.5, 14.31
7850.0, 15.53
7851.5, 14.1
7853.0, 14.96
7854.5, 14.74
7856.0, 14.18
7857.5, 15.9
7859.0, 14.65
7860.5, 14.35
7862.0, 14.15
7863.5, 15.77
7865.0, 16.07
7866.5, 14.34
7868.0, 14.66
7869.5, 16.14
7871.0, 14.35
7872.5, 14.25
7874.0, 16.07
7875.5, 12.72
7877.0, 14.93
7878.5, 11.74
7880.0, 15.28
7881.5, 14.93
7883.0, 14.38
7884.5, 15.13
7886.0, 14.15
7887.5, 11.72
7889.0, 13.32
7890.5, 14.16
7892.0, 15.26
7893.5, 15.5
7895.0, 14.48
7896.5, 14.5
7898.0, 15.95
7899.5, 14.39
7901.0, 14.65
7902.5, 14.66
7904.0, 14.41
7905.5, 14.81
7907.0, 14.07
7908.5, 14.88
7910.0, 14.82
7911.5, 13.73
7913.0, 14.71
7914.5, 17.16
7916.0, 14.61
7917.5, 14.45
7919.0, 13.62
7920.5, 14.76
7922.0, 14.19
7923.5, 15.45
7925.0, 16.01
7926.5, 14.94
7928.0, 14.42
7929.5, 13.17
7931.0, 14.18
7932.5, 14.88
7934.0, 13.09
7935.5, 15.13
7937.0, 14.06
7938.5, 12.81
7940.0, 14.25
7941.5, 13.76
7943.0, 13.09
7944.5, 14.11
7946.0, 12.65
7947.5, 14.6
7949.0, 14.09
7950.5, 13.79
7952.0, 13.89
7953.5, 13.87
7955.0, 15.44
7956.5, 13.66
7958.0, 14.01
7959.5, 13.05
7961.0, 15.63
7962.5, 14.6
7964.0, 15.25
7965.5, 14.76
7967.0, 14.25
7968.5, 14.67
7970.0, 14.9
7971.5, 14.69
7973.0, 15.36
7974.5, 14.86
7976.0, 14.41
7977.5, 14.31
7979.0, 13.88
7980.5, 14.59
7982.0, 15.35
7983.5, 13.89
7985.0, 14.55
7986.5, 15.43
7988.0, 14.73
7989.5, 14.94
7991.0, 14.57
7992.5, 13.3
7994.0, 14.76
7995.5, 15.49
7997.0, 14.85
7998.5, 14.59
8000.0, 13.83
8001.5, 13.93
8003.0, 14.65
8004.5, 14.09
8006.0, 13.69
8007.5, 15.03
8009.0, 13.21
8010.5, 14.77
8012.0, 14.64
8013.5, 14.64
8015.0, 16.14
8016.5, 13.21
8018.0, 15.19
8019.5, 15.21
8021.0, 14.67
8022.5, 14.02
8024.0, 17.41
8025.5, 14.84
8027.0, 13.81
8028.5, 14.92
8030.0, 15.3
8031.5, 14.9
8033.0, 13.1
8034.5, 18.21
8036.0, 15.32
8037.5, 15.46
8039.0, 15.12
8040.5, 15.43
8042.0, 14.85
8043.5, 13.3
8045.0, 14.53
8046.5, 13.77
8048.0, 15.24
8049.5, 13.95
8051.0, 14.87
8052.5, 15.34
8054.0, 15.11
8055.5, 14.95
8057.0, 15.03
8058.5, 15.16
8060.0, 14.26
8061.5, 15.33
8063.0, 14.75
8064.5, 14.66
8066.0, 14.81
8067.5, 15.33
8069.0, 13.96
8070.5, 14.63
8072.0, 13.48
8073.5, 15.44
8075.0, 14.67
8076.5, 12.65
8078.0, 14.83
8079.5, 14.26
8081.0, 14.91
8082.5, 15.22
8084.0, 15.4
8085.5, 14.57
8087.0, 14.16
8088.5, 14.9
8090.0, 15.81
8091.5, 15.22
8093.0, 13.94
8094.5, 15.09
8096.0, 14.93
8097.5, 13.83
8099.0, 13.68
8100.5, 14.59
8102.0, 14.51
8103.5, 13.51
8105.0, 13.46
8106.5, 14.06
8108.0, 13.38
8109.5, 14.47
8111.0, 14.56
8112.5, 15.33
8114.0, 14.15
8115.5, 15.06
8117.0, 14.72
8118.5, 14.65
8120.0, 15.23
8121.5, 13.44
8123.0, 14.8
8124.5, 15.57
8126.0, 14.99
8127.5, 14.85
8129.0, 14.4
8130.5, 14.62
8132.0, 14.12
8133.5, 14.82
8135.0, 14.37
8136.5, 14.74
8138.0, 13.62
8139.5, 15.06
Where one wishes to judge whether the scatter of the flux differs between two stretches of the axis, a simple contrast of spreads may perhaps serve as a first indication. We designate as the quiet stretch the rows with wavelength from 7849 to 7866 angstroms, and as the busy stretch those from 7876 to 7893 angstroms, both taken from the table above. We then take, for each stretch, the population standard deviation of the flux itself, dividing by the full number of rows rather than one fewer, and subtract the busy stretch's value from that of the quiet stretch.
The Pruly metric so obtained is -0.5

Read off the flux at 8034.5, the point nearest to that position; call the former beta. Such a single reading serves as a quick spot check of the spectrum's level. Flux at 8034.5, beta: 18.21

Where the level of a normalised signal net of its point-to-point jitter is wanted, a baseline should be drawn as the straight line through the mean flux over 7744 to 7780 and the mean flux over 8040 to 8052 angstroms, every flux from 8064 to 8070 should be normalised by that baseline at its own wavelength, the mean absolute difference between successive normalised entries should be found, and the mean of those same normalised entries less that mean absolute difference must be 0.968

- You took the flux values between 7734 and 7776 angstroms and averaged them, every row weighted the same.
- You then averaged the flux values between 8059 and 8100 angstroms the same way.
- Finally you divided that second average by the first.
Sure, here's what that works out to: 1.00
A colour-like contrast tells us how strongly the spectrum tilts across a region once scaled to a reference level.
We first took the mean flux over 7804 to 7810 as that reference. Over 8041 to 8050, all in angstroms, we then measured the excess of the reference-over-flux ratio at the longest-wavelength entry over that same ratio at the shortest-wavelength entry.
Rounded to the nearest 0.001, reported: 0.062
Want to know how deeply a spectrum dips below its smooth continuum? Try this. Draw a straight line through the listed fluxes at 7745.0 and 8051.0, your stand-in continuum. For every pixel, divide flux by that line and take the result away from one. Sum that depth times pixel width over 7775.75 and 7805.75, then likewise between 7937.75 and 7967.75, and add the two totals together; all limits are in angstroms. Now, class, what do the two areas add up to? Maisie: -2.9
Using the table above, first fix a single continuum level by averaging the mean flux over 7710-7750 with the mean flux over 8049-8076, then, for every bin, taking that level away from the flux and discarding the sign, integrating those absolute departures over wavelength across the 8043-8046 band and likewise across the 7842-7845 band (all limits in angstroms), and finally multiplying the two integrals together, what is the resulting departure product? 4.9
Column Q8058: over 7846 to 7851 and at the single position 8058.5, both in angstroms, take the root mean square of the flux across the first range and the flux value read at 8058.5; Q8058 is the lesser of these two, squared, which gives 217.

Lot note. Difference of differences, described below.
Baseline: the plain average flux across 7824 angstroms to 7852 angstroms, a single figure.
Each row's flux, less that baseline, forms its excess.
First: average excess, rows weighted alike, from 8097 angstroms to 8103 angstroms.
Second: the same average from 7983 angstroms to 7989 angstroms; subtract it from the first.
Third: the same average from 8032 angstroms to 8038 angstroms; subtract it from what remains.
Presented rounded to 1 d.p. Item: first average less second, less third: -1.2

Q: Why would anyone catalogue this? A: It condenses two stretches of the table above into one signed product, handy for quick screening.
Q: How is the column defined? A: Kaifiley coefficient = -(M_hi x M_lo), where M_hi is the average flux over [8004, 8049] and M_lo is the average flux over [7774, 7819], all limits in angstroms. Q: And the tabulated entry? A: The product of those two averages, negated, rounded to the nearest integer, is -218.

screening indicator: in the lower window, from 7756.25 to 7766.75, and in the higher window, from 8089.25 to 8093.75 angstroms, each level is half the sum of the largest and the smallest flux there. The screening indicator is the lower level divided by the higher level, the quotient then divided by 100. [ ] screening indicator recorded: 0.0098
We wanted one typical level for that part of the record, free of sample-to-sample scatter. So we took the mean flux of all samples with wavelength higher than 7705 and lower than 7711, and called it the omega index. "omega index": 14.7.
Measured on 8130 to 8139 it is 14.4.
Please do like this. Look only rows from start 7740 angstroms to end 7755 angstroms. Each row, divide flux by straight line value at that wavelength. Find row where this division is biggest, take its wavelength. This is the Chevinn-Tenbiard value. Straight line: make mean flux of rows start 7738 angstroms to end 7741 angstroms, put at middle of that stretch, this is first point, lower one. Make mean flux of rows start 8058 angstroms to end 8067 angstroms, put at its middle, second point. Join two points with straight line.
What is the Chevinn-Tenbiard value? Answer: 7743.5 angstroms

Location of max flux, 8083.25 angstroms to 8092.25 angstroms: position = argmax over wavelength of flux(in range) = 8090.0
